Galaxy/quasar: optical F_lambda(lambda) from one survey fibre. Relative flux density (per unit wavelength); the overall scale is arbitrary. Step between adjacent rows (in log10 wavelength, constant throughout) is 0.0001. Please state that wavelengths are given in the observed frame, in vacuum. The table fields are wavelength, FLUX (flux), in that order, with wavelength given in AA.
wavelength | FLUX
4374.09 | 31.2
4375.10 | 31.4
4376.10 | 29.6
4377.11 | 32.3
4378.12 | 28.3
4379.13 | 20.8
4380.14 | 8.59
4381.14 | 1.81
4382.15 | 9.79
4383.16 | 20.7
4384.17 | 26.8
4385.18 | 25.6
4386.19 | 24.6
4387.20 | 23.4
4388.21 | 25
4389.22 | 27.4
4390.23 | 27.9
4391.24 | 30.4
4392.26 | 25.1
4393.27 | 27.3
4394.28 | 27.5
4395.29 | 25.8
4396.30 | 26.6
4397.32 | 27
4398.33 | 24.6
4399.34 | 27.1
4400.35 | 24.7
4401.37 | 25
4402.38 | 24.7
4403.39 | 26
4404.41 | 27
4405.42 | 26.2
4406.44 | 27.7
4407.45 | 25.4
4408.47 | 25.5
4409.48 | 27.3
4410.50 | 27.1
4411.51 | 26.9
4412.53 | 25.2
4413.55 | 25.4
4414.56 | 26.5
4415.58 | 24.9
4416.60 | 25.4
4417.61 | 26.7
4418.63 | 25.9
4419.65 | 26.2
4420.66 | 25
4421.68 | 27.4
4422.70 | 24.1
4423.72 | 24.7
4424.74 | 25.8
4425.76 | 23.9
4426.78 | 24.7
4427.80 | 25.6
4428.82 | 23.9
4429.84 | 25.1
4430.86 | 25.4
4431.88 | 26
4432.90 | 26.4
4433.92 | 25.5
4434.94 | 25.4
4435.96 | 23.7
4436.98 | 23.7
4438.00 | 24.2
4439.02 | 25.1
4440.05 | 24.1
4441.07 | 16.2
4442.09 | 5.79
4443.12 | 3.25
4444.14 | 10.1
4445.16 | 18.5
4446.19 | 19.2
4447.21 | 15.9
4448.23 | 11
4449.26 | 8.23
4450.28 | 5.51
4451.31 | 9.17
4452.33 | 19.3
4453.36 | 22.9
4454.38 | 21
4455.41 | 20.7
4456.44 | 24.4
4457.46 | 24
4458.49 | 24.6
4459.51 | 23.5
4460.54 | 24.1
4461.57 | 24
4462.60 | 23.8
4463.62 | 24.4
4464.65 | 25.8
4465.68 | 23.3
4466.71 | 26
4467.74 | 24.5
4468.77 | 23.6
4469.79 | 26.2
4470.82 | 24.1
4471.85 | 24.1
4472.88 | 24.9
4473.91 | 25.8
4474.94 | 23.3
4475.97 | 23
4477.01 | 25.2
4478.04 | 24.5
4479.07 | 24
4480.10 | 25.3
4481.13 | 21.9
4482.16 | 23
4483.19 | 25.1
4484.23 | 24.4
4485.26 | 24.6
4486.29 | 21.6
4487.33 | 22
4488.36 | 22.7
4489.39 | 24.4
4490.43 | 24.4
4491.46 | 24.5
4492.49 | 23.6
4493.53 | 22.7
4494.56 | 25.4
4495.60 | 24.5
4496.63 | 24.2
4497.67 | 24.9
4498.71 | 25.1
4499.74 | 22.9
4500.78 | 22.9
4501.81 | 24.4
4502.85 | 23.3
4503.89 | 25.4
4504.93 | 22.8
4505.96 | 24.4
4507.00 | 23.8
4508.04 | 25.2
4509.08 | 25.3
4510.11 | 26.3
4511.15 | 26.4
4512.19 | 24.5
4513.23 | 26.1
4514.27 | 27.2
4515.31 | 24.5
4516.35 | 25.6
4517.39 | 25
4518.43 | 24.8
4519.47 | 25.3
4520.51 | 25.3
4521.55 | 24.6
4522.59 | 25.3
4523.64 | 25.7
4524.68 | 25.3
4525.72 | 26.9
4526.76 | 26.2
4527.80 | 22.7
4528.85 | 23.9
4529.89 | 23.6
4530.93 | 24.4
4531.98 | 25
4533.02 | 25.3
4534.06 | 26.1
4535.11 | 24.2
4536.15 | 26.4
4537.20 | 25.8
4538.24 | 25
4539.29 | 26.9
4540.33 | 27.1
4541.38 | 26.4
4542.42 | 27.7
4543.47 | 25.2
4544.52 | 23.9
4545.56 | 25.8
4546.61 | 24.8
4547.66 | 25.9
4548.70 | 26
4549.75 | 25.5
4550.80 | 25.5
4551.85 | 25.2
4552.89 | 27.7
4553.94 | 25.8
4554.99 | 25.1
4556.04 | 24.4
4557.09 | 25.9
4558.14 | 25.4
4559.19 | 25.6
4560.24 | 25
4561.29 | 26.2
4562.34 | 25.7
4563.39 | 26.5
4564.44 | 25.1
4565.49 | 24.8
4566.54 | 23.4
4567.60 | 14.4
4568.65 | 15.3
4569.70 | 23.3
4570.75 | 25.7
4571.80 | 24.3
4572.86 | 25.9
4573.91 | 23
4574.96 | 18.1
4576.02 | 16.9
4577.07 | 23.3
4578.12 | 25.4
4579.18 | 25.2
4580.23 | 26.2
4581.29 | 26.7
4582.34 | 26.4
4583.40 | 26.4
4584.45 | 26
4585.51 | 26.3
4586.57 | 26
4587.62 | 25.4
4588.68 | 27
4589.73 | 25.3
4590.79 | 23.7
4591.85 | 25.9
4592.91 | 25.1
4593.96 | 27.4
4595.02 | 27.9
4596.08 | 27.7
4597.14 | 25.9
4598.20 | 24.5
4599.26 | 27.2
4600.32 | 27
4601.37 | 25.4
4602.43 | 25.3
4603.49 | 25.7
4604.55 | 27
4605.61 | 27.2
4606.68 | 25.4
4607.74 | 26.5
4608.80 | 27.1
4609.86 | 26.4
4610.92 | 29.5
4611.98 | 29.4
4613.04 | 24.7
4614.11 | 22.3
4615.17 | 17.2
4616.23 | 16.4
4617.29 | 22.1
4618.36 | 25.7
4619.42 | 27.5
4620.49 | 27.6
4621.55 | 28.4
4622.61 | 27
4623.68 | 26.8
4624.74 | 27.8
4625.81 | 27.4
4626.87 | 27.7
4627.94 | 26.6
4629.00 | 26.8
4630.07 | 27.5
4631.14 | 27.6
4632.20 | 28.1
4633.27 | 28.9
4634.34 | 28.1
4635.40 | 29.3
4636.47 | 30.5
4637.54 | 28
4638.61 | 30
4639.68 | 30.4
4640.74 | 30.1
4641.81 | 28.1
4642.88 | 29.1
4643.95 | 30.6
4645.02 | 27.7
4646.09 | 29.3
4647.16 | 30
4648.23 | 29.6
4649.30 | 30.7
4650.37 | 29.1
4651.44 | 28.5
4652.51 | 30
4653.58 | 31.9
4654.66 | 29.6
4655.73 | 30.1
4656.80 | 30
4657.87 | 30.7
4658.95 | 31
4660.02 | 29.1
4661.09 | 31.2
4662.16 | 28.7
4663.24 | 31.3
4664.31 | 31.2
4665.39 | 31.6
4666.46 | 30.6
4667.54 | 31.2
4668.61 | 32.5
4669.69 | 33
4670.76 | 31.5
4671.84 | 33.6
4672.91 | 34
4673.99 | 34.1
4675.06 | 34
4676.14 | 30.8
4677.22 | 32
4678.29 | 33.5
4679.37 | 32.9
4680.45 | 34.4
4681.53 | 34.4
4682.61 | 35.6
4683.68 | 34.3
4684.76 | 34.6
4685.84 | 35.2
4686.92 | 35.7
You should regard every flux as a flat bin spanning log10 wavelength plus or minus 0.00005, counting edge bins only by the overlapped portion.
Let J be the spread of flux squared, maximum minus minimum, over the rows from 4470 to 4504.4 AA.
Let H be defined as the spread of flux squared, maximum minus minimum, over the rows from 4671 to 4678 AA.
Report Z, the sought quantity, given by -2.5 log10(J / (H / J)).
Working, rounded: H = 214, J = 199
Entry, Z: -5.7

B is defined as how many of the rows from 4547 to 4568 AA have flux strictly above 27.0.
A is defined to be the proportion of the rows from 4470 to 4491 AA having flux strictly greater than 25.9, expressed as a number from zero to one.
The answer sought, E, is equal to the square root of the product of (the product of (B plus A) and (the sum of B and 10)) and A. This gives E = 0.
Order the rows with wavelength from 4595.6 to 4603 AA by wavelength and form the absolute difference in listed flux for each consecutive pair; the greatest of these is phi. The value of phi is 2.70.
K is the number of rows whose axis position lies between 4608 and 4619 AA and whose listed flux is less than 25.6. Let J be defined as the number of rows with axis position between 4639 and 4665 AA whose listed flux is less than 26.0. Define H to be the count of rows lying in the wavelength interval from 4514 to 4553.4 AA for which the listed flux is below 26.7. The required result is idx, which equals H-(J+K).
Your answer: 27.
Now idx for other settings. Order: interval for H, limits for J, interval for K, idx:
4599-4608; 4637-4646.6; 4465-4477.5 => -4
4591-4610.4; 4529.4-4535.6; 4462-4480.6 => -9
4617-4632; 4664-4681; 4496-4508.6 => -9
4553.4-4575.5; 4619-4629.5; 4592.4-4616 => 13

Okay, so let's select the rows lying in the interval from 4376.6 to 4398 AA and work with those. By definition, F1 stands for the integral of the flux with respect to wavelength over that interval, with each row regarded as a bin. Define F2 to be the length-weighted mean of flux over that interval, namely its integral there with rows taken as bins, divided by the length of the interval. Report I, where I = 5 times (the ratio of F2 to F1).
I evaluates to 0.234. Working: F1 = 502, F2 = 23.5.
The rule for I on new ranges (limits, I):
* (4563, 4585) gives 0.227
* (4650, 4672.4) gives 0.223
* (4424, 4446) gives 0.227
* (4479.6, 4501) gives 0.234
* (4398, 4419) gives 0.238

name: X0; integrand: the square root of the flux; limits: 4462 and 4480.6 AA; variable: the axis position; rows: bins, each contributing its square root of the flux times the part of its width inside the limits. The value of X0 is 92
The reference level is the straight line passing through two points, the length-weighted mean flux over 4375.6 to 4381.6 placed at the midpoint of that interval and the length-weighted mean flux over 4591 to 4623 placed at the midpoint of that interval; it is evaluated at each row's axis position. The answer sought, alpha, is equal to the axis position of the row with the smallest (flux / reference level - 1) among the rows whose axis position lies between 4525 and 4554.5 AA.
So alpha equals 4527.80 AA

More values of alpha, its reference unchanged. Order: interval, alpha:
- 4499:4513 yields 4504.93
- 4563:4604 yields 4567.60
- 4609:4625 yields 4616.23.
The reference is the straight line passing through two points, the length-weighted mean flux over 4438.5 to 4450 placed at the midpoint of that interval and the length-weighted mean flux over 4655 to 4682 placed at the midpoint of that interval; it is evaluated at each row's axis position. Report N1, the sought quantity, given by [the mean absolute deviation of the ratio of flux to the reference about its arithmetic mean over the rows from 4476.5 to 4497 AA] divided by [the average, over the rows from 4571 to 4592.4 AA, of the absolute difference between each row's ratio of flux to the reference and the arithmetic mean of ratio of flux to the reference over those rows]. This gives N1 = 0.9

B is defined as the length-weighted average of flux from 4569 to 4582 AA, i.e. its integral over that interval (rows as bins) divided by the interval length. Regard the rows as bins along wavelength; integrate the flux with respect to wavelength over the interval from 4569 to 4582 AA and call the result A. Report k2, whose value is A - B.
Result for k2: 283.3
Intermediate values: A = 307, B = 23.6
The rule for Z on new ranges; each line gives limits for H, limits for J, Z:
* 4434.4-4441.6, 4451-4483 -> -7.4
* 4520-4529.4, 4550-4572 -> -7.9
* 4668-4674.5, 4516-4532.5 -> -6.0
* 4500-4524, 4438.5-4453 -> -8.1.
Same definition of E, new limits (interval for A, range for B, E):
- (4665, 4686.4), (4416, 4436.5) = 5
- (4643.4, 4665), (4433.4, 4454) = 3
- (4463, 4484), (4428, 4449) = 0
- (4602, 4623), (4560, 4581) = 2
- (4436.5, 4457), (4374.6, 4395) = 0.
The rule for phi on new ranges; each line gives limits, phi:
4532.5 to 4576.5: 9.00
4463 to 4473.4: 2.70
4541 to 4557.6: 2.50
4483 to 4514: 3.00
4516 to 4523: 0.70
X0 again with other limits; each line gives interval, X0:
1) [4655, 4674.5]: 109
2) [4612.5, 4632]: 98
